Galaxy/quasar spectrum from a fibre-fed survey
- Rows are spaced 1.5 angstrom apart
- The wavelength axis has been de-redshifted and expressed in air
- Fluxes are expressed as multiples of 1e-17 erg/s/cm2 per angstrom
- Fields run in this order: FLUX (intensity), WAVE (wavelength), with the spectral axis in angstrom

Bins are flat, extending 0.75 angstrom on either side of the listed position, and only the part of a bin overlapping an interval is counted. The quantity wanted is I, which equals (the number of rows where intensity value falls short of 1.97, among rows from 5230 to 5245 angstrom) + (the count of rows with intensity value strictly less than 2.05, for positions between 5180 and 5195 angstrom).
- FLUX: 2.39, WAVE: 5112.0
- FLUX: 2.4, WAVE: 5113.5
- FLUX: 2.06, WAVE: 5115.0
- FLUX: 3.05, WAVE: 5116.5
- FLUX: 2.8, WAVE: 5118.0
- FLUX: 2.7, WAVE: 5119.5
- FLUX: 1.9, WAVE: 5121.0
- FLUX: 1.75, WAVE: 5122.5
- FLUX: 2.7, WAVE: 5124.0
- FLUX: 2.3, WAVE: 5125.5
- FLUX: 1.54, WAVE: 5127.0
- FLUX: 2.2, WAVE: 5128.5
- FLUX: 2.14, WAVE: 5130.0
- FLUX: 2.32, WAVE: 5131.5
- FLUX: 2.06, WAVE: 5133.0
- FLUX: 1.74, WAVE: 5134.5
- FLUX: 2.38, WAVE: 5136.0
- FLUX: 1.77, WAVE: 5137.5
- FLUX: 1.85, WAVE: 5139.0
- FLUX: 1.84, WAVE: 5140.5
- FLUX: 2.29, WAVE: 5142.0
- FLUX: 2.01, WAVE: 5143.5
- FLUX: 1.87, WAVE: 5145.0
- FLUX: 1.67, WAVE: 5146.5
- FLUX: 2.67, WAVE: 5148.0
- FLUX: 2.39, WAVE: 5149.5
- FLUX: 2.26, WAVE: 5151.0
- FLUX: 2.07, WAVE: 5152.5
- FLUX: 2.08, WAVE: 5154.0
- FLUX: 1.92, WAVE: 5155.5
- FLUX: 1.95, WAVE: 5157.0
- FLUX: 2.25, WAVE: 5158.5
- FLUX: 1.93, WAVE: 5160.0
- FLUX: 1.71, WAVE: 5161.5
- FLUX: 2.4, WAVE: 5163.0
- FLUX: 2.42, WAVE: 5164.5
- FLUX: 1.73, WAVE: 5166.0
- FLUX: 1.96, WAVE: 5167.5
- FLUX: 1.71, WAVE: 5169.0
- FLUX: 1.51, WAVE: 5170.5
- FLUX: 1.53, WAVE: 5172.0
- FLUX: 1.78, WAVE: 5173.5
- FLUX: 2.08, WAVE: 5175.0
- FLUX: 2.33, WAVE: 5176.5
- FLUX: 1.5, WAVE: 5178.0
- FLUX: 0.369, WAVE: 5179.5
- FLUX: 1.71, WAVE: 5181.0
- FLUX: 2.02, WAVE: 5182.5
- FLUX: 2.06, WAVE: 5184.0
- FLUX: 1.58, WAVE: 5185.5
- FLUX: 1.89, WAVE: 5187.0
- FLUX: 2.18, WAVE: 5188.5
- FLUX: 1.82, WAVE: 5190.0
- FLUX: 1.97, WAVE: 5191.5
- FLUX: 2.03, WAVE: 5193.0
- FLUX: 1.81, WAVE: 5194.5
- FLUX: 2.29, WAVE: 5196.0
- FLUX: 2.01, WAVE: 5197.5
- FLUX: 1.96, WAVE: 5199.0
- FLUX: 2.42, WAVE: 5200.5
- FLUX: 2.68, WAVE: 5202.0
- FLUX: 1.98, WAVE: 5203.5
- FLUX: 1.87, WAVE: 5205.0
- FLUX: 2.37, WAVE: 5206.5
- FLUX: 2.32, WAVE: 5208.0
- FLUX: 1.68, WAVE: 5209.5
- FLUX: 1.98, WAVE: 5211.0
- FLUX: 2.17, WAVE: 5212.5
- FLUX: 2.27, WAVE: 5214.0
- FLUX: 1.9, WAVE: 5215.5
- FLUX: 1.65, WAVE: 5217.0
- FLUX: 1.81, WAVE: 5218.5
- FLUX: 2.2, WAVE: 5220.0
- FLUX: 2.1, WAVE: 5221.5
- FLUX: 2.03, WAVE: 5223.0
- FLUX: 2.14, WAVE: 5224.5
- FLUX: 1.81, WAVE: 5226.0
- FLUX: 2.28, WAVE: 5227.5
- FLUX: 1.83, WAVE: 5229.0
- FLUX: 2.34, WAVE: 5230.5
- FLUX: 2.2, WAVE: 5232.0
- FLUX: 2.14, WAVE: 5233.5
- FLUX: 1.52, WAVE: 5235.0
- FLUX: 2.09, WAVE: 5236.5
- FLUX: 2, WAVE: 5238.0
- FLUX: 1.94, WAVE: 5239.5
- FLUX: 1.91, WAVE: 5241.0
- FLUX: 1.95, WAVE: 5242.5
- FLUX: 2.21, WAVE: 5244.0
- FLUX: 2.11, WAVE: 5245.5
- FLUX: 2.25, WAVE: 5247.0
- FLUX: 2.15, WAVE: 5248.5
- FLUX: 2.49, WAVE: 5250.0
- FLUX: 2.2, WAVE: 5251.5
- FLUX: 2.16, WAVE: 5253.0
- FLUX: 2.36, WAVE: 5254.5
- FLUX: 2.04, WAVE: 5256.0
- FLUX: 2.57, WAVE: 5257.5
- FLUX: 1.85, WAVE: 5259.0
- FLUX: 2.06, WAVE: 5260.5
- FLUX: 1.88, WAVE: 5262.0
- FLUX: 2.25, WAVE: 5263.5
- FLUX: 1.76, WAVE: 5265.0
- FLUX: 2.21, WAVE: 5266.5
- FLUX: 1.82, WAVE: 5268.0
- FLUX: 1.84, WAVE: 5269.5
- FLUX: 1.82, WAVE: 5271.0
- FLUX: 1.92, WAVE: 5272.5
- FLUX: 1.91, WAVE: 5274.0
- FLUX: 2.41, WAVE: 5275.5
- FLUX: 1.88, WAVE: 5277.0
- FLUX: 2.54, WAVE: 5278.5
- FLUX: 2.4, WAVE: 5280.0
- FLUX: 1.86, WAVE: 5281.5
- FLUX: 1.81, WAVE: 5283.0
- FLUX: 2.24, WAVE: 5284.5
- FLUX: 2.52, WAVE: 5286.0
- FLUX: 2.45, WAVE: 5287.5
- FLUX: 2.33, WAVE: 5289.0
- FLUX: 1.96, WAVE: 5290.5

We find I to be 12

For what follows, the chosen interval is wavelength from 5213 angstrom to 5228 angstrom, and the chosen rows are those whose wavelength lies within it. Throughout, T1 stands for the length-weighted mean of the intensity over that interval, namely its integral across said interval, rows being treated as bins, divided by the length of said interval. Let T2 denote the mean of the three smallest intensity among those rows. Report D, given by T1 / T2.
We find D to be 1.15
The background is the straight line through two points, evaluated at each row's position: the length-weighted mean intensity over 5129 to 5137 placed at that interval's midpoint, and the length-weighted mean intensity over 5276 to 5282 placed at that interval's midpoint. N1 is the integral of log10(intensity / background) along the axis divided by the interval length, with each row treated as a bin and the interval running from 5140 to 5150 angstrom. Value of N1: -0.009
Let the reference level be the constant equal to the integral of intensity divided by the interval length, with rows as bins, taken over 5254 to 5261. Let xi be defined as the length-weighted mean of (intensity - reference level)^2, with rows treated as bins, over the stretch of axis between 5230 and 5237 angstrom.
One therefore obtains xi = 0.10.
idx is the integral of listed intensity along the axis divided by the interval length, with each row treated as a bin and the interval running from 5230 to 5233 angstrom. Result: 2.25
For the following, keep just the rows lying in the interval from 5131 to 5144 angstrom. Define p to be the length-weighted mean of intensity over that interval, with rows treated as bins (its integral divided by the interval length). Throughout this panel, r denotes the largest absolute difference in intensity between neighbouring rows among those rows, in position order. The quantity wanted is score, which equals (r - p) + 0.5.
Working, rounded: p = 2.02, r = 0.64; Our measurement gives -0.88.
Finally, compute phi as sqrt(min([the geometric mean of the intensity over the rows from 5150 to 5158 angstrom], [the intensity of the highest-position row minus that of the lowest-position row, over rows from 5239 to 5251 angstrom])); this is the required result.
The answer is 0.74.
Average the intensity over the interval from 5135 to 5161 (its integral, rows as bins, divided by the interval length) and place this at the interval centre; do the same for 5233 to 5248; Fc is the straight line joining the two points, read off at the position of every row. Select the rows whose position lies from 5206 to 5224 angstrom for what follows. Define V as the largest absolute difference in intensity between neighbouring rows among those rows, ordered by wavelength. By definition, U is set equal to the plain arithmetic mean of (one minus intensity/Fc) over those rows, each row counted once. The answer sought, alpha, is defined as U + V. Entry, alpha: 0.633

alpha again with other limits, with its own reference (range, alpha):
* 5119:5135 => 0.927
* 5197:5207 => 0.626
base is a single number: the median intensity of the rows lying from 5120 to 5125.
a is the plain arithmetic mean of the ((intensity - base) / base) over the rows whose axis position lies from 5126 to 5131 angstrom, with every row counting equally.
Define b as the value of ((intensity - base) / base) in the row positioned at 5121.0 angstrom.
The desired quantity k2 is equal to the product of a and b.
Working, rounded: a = 0.03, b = 0.000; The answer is 0.0000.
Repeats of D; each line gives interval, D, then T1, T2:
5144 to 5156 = 1.16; 2.12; 1.82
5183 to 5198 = 1.13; 1.96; 1.74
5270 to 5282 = 1.13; 2.09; 1.85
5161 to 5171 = 1.18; 1.94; 1.64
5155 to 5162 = 1.06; 1.96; 1.85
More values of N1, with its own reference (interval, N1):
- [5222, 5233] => -0.017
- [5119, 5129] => -0.003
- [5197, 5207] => 0.002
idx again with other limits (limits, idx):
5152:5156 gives 2.03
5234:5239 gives 1.89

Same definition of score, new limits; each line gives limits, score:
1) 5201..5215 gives -0.95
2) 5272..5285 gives -0.95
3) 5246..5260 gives -1.00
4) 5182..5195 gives -0.95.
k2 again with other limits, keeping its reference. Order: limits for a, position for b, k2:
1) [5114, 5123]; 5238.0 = 0.0132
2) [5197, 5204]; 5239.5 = 0.0034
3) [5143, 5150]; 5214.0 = 0.0228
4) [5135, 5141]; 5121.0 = 0.0000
